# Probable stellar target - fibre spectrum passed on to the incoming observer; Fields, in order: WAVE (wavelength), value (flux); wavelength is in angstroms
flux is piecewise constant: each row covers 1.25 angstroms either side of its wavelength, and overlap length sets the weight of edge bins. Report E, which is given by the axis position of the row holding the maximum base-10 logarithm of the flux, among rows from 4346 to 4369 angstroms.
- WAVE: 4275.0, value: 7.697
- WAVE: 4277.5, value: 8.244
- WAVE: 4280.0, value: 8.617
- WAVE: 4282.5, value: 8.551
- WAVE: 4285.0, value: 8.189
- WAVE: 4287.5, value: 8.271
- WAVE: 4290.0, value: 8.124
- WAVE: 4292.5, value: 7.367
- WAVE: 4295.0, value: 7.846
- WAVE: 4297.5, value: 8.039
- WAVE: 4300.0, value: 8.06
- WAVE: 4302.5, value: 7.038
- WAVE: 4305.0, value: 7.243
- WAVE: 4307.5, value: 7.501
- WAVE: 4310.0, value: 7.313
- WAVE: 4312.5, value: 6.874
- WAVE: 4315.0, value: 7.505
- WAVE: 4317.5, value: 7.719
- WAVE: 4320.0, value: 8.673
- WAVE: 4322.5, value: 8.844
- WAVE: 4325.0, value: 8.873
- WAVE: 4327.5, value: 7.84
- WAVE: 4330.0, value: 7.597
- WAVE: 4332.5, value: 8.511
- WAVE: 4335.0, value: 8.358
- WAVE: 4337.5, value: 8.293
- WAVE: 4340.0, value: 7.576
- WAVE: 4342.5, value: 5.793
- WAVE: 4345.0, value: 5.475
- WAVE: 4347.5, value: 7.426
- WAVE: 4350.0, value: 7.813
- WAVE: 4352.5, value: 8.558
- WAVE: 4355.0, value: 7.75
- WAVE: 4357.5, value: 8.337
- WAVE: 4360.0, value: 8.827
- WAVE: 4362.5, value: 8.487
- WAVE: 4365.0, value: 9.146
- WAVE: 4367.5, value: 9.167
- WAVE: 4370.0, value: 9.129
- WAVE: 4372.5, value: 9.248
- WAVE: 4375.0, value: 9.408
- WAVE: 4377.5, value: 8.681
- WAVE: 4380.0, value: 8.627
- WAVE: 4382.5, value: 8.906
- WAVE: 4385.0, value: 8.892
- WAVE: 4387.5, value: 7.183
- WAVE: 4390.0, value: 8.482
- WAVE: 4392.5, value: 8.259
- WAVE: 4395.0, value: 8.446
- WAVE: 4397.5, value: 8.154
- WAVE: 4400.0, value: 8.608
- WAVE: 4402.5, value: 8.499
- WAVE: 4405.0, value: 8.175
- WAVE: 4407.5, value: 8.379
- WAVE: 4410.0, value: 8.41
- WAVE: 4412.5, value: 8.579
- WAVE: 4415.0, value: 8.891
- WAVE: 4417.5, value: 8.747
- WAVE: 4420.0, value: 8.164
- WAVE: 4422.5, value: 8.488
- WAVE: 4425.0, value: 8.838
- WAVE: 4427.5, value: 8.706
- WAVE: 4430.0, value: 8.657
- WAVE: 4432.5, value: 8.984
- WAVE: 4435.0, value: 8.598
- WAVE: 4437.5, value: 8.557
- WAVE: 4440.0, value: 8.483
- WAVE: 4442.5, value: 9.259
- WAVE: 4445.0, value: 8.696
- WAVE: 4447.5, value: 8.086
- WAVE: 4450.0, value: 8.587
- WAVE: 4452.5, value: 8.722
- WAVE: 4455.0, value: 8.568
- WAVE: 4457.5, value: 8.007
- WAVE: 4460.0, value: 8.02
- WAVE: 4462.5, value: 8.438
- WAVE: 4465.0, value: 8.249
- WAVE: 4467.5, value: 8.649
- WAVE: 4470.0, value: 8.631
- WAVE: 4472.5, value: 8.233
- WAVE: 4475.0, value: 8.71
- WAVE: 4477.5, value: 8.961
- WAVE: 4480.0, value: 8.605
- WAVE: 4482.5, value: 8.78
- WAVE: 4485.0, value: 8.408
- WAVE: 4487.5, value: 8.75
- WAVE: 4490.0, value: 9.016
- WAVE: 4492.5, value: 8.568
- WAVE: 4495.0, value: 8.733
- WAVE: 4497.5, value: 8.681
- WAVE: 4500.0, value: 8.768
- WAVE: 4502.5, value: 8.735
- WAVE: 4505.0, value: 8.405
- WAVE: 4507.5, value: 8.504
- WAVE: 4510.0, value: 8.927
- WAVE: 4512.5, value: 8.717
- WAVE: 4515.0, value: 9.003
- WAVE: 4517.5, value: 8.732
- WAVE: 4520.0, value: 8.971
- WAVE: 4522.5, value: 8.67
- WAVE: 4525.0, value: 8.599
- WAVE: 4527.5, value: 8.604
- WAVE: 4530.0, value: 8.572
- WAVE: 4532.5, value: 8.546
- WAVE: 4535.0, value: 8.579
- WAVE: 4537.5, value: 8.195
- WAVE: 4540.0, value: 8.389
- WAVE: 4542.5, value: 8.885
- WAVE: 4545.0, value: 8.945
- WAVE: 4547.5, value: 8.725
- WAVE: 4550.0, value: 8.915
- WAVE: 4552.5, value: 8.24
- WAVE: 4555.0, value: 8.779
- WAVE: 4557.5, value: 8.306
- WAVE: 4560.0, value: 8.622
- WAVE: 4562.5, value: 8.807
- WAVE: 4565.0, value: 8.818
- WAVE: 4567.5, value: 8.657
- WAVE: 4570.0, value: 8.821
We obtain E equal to 4367.5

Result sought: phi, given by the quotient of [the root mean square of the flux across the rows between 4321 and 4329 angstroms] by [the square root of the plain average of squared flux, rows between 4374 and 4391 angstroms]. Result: 0.99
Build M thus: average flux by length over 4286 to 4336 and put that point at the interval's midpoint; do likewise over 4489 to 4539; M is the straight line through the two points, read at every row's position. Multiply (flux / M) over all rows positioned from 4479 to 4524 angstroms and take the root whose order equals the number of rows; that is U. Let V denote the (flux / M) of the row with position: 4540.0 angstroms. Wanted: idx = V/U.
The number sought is 0.95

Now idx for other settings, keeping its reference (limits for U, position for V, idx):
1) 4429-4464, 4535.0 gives 0.96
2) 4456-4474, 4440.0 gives 1.03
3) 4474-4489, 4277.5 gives 1.04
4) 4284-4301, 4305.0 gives 0.90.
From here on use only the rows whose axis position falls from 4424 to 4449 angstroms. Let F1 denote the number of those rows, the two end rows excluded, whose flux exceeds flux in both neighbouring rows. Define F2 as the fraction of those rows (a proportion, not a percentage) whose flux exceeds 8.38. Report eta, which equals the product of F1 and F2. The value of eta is 1.8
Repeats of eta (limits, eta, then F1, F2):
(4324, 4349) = 0.2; 1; 0.20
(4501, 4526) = 3.0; 3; 1.00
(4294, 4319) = 0.0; 2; 0.00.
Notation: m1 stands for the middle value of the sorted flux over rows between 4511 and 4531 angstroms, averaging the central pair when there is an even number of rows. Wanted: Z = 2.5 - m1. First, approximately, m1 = 8.7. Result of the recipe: -6.2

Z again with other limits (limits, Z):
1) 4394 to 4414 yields -5.9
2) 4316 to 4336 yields -5.9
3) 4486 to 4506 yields -6.2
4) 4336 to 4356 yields -5.2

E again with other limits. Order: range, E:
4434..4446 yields 4442.5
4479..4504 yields 4490.0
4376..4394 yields 4382.5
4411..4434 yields 4432.5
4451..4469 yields 4452.5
